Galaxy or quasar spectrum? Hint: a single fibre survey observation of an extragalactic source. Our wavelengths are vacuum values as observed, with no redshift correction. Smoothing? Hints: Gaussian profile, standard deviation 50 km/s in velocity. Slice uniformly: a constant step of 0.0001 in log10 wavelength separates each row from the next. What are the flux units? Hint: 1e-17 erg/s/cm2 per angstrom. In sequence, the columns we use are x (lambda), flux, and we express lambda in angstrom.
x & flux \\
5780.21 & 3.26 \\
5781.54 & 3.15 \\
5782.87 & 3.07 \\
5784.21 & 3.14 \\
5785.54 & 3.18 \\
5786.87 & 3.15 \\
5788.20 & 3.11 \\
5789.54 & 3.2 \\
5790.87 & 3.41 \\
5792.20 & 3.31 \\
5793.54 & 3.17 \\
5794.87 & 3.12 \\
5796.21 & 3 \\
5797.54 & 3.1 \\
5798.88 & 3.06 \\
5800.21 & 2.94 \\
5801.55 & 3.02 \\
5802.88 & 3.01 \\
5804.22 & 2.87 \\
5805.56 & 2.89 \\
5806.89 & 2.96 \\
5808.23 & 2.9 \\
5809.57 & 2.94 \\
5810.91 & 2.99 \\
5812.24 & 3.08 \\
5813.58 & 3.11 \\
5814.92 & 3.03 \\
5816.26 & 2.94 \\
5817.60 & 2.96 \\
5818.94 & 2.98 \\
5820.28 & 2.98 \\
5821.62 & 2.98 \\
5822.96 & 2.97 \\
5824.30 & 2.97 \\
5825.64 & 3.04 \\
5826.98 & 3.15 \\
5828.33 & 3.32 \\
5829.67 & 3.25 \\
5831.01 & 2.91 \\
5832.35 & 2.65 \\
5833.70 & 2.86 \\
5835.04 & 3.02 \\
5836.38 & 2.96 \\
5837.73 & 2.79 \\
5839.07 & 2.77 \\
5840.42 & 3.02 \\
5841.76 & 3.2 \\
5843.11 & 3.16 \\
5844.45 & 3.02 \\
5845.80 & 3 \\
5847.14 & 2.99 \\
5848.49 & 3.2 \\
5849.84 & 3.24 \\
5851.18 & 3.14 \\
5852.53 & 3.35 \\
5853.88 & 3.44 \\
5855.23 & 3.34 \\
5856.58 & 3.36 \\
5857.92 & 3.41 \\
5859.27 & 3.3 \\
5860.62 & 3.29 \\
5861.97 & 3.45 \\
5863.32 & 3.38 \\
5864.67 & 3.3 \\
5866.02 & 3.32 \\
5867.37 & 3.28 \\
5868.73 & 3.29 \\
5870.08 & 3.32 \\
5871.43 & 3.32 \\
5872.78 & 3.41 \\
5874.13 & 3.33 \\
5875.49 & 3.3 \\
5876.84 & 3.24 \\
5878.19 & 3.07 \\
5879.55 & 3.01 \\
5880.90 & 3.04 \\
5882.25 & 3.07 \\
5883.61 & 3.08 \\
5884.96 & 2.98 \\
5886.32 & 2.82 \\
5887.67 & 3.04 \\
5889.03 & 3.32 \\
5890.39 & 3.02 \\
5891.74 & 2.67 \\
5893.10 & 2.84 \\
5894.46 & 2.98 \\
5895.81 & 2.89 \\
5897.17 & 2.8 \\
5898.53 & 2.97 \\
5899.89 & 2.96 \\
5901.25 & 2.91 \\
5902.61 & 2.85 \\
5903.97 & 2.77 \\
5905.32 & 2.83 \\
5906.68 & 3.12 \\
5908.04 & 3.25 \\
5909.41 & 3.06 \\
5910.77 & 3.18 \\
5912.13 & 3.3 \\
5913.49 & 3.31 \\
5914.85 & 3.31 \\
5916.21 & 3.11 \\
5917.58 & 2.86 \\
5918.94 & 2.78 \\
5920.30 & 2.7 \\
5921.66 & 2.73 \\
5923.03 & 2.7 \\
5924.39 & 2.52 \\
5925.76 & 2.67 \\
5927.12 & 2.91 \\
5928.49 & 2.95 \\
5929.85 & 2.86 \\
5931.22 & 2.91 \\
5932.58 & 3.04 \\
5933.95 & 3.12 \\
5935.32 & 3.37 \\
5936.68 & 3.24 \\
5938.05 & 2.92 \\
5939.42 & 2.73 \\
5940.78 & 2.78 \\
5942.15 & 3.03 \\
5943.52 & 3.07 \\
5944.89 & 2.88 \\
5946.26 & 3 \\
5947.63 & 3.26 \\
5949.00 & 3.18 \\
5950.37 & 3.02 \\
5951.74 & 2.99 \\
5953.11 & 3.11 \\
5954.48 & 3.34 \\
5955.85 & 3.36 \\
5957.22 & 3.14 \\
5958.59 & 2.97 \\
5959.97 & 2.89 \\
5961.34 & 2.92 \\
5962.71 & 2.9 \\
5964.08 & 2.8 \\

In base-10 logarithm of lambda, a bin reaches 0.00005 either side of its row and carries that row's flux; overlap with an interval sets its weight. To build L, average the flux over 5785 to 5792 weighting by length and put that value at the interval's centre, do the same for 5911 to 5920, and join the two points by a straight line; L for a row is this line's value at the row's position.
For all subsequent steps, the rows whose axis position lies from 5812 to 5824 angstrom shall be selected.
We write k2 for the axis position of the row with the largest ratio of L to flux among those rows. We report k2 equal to 5816.26 angstrom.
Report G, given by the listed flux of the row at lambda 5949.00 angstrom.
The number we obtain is 3.18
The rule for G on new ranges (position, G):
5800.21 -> 2.94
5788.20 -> 3.11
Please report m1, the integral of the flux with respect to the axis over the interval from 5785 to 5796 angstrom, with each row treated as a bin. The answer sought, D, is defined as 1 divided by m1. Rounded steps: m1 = 35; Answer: 0.0284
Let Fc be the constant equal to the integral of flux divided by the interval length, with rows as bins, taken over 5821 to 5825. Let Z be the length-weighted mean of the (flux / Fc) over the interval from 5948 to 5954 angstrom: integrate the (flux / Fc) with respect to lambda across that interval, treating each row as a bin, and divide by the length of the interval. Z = 1.04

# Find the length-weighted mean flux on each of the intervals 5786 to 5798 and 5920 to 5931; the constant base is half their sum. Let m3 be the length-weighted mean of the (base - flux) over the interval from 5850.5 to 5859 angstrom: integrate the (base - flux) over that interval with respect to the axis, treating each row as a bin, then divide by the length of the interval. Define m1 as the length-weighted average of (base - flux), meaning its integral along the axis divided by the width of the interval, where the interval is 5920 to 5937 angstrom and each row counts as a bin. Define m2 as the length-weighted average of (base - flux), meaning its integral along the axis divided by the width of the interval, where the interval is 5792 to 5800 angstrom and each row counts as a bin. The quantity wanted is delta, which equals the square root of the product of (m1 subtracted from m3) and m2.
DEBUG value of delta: 0.24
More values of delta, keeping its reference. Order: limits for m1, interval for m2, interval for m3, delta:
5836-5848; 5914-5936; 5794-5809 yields 0.01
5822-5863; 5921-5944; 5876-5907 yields 0.09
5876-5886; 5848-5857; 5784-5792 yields 0.22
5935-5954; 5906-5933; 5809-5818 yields 0.01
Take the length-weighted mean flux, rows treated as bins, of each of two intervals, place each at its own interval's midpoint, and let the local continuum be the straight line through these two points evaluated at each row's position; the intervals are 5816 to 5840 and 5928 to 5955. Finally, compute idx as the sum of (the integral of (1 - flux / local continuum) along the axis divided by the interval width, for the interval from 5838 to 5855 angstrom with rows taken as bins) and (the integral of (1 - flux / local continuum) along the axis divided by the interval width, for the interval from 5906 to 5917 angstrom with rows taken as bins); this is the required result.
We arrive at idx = -0.11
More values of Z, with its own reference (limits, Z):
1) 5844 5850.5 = 1.04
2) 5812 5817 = 1.02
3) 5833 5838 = 0.98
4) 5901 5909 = 0.99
